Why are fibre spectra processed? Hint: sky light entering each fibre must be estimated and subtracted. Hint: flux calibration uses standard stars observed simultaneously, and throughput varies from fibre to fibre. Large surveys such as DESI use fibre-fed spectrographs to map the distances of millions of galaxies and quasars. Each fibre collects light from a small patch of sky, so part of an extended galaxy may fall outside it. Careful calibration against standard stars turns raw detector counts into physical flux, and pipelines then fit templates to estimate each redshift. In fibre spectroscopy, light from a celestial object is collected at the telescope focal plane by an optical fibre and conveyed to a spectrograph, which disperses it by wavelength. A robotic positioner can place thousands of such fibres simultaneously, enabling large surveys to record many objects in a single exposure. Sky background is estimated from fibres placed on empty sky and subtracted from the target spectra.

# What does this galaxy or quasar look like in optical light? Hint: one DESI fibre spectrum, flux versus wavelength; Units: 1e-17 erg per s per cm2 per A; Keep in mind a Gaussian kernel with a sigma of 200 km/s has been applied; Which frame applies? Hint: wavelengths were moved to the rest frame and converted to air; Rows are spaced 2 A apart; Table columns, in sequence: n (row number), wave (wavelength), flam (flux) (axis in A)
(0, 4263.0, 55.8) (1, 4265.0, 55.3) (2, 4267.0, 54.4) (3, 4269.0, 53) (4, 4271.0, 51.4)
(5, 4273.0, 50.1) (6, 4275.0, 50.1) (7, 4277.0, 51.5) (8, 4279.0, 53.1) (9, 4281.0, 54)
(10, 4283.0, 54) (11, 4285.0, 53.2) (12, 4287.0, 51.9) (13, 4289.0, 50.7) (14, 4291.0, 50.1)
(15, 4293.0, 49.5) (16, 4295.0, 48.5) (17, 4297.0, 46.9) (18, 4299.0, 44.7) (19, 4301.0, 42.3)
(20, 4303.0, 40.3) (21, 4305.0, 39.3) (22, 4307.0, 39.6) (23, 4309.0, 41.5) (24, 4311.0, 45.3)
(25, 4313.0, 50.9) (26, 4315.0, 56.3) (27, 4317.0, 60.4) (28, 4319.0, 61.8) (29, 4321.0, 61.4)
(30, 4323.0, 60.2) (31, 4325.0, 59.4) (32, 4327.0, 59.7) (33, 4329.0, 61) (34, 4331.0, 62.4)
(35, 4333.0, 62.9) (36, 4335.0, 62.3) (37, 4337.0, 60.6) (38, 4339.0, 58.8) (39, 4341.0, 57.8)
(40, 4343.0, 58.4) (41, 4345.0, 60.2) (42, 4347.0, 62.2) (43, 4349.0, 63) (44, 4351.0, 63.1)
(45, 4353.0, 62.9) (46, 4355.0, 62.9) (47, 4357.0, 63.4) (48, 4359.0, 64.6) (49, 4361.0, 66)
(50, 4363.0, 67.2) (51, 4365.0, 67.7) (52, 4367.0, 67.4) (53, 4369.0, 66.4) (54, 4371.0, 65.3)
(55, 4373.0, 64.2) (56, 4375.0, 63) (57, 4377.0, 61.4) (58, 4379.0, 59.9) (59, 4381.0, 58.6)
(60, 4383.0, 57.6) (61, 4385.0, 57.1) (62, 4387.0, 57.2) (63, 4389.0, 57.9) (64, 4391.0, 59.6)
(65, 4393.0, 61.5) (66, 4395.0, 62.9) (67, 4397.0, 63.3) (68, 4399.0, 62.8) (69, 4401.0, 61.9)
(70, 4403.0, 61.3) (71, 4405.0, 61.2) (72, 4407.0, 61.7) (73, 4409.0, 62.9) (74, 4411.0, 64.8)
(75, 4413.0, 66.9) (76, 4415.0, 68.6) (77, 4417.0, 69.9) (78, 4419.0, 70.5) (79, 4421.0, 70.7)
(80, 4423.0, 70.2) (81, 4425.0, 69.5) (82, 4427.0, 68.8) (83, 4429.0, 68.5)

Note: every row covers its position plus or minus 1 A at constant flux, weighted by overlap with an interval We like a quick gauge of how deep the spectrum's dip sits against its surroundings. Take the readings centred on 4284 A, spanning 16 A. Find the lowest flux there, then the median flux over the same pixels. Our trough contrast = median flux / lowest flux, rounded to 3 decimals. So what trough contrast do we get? 1.048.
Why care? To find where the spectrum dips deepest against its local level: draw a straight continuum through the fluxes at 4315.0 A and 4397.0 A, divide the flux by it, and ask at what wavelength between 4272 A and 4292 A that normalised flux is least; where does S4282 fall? 4291.0 A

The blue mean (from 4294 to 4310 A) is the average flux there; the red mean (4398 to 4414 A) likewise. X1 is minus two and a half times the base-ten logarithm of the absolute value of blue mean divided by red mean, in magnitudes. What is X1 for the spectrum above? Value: 0.42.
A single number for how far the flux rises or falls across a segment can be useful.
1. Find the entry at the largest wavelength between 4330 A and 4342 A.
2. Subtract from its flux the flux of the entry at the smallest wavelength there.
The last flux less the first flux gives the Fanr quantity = -5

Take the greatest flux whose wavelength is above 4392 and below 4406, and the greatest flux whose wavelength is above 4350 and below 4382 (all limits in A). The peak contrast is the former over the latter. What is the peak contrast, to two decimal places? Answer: 0.94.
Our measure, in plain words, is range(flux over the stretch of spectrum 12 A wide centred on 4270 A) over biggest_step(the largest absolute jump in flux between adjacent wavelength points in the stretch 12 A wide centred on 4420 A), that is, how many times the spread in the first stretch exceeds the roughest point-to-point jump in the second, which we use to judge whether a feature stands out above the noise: 4.0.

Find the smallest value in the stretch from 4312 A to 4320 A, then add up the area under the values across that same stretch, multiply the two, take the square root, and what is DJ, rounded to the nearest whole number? 153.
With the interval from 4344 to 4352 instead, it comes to 173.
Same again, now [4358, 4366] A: 185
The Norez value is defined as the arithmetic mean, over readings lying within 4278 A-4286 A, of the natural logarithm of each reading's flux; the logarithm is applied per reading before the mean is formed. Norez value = 3.98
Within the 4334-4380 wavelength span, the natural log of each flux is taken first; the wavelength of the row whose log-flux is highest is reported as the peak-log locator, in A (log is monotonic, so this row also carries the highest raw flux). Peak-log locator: 4365.0 A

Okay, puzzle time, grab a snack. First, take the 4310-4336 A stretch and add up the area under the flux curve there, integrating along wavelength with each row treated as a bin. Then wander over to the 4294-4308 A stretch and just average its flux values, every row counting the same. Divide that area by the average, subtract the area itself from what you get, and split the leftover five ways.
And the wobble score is -299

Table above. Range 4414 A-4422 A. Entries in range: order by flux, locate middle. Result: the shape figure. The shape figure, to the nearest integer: 70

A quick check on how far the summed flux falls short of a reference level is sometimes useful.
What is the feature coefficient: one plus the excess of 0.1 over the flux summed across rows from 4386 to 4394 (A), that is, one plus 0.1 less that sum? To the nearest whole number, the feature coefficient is -235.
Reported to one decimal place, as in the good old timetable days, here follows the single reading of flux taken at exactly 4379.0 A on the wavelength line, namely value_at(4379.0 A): 59.9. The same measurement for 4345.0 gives 60.2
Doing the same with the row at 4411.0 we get 64.8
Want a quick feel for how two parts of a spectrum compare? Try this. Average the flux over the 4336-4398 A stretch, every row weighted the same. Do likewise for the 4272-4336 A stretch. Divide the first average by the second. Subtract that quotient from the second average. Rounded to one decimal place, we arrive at 51.2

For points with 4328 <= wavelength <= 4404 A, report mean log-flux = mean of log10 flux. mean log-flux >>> 1.79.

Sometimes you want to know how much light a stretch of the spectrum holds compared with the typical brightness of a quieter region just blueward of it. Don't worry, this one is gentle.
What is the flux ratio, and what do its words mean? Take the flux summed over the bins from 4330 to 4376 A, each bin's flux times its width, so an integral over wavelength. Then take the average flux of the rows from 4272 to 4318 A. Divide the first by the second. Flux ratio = 59.4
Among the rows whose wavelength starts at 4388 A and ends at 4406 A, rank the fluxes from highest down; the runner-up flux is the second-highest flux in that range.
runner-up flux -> 62.9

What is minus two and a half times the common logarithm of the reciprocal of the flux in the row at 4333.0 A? 4.50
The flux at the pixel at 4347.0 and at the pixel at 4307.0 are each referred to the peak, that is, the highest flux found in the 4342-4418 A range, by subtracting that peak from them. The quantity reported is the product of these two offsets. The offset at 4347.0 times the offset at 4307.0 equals 233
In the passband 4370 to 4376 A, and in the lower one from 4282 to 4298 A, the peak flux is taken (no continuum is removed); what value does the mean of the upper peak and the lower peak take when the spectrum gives 60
